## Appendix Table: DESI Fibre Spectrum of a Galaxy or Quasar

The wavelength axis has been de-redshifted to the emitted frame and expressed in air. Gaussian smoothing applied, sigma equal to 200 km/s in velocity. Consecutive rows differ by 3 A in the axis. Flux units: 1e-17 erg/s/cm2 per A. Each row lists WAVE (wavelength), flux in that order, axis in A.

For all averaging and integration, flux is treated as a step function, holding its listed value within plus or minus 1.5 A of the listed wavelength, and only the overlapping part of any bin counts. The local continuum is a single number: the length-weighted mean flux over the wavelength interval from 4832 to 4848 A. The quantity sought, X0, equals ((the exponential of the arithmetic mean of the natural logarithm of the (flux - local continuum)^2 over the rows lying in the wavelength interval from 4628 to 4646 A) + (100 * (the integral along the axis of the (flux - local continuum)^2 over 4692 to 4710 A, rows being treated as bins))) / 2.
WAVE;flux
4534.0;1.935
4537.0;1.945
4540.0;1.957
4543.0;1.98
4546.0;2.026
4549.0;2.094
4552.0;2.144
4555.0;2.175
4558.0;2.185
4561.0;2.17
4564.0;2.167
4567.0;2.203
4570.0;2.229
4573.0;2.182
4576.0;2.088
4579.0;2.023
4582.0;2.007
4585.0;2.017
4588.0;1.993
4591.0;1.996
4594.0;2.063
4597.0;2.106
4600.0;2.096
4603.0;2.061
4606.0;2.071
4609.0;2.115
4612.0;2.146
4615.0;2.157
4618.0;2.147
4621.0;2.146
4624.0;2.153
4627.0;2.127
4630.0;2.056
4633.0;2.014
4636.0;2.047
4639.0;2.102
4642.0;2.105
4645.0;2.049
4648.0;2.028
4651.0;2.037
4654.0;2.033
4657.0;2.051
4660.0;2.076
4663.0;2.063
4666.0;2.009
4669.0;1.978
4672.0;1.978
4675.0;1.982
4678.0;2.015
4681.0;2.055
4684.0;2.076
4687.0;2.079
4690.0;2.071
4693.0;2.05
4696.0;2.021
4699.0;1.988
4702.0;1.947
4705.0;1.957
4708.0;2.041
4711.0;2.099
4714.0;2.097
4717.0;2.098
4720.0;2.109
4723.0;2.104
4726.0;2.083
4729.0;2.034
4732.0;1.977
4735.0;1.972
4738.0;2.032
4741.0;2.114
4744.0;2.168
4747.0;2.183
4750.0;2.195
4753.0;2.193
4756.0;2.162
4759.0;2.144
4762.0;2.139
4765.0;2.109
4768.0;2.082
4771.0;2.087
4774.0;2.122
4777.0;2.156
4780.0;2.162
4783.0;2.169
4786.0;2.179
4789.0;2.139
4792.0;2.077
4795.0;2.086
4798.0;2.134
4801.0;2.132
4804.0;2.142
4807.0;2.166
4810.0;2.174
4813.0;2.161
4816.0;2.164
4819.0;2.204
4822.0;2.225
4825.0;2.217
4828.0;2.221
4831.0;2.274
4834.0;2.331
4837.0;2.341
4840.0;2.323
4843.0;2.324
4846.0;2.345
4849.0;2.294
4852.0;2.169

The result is 98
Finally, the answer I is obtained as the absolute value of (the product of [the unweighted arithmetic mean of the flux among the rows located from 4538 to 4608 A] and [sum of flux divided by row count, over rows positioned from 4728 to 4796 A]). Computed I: 4.42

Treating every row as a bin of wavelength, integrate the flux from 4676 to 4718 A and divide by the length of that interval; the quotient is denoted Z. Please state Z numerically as 2.04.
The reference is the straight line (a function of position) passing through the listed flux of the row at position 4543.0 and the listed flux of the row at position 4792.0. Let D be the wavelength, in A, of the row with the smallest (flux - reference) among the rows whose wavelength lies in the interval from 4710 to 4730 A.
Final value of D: 4729.0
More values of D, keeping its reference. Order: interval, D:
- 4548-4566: 4549.0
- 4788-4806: 4792.0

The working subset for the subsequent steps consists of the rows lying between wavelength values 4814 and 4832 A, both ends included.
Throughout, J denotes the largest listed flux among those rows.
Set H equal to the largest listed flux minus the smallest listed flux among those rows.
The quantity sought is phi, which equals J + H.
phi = 2.38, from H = 0.11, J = 2.274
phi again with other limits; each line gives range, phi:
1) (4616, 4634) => 2.29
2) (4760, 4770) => 2.20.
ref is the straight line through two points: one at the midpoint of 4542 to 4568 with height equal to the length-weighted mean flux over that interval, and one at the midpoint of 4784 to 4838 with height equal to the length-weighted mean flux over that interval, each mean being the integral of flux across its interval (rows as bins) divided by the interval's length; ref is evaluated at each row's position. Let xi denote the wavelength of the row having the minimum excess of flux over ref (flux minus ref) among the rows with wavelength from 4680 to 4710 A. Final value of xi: 4702.0 A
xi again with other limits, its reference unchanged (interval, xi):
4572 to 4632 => 4588.0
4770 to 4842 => 4792.0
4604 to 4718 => 4702.0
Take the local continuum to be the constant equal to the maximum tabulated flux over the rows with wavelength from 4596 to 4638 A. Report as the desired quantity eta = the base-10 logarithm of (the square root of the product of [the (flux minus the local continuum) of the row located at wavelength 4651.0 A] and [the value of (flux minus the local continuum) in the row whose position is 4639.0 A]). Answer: -1.09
